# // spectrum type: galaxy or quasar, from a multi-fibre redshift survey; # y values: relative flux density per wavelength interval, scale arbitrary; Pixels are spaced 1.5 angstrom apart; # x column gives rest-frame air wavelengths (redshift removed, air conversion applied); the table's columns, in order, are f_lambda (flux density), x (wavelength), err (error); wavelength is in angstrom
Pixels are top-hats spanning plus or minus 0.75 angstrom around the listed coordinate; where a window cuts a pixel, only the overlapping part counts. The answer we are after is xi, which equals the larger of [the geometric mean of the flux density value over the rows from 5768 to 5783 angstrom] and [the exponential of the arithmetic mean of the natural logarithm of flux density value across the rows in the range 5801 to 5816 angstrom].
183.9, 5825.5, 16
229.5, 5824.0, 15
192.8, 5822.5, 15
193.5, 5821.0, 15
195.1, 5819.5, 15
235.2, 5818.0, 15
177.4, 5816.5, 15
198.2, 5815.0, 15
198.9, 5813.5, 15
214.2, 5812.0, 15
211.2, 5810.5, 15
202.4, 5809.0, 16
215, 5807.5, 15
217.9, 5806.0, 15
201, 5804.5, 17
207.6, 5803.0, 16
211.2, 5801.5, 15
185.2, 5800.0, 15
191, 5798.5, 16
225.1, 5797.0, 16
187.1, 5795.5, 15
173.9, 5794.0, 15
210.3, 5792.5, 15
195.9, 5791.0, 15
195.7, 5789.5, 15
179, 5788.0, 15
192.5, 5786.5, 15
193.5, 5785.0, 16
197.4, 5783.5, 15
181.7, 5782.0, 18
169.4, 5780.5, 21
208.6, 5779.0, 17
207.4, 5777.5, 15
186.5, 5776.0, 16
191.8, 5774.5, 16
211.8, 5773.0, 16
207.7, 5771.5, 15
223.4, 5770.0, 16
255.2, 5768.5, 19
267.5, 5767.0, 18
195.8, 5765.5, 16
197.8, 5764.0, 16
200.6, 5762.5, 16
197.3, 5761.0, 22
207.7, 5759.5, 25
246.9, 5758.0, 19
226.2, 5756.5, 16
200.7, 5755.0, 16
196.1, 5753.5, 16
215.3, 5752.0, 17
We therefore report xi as 208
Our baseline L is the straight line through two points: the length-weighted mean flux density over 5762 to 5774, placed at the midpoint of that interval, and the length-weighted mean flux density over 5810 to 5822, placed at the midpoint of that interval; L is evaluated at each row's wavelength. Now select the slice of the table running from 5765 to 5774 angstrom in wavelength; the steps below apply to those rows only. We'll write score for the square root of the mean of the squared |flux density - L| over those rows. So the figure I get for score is 27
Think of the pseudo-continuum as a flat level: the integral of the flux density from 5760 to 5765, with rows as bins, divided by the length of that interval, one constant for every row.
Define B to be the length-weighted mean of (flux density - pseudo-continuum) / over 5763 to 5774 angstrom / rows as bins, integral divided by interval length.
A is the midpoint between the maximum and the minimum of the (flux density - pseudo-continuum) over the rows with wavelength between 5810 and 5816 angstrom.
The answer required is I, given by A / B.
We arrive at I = 0.32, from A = 7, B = 23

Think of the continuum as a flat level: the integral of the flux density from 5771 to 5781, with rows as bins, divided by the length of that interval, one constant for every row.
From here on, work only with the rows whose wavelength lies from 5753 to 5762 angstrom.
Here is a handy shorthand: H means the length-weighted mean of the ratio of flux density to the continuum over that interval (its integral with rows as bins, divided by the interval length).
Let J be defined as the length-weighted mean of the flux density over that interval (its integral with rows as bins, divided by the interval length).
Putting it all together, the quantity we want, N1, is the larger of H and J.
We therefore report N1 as 213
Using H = 1.07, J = 213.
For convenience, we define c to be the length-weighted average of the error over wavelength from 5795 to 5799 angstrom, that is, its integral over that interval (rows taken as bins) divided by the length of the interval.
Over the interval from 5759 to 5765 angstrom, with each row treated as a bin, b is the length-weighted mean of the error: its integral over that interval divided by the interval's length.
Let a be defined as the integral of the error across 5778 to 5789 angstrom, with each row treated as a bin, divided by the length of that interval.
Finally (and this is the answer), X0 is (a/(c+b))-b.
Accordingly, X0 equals -18.9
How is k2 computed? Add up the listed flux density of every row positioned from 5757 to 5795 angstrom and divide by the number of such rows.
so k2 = 204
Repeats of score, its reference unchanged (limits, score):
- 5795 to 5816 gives 12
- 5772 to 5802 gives 23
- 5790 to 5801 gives 21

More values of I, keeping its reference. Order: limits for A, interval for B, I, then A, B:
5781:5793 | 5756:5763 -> -0.25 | -4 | 17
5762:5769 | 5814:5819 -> 8.08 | 33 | 4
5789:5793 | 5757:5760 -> 0.14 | 4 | 30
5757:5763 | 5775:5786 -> -3.41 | 23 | -7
